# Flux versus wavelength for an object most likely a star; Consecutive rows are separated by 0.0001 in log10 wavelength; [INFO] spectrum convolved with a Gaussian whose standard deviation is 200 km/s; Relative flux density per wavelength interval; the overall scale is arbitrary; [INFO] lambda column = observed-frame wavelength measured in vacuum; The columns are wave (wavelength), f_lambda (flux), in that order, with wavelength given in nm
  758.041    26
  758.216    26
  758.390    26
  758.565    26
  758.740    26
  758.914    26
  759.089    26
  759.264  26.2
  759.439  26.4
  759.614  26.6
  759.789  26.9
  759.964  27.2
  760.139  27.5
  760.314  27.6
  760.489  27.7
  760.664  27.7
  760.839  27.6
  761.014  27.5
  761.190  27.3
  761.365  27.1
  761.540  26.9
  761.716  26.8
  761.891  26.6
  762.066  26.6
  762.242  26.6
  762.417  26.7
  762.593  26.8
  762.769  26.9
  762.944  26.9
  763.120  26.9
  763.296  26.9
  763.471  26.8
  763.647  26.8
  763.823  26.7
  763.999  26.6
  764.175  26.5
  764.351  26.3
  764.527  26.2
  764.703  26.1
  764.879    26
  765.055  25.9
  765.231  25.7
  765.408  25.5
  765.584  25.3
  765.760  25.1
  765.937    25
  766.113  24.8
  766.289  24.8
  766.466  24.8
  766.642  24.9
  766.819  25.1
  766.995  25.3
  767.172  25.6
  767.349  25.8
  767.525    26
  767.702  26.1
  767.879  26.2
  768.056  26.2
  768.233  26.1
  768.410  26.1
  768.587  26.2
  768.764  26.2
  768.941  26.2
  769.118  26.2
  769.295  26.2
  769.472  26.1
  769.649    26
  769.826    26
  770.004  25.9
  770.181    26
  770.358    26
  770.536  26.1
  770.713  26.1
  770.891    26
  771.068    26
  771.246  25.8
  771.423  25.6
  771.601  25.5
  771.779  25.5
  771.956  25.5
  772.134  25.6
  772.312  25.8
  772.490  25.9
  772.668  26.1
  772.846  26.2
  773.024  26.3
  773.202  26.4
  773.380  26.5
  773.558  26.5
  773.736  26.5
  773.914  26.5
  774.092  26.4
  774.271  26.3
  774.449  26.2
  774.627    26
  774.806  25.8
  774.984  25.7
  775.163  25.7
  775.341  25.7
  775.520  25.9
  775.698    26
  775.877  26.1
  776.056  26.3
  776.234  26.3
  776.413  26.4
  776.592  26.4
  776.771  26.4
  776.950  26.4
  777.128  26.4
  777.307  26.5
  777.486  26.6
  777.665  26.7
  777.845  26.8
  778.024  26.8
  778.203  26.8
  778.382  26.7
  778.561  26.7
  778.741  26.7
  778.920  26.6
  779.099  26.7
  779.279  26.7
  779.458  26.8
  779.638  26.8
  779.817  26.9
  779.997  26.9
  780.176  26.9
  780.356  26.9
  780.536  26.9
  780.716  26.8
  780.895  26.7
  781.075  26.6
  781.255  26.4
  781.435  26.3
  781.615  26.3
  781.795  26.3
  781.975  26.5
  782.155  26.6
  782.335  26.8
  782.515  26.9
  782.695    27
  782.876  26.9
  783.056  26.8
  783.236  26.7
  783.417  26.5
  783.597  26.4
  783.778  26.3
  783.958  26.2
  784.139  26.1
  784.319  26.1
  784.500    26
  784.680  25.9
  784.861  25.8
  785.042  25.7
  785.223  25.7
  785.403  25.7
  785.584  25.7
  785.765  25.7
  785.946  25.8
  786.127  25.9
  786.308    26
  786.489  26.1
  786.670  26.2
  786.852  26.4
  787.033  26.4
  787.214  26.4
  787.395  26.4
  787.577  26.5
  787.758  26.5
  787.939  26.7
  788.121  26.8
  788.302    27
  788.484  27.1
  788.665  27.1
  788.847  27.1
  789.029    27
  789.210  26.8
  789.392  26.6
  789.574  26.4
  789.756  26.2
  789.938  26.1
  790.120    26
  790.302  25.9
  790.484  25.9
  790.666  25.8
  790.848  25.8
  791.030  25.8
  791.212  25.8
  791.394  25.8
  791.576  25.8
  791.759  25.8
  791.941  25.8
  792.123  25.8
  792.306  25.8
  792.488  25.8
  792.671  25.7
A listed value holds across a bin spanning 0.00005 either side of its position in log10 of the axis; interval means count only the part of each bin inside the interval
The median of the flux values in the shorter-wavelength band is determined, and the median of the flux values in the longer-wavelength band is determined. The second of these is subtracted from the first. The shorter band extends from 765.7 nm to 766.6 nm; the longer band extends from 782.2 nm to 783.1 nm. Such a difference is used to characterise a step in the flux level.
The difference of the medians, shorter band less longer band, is -2.1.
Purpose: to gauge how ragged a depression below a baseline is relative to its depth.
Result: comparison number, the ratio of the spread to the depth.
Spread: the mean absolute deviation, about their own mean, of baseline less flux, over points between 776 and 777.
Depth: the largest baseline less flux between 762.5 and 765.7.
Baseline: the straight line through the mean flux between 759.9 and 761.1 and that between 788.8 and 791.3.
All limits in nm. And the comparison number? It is 0.0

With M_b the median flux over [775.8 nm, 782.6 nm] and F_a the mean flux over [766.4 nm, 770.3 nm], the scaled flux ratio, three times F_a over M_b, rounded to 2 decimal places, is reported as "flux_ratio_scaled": 2.91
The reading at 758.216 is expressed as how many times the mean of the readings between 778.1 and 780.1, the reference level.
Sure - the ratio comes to 0.97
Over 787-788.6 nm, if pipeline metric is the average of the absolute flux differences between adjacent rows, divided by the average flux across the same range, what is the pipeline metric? 0.0033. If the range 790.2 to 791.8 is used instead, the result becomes 0.0005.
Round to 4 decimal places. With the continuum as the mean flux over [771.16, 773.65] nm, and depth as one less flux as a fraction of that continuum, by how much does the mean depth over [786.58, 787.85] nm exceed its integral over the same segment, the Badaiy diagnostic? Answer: 0.0047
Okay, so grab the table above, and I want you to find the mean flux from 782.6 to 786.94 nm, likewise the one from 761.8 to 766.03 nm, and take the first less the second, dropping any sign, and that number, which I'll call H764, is 0.16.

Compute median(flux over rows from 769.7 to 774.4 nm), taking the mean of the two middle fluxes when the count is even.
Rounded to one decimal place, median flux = 26.0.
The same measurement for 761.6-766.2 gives 26.6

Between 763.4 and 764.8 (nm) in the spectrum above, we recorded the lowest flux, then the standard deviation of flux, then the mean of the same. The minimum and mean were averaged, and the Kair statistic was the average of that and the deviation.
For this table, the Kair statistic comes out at 13.3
